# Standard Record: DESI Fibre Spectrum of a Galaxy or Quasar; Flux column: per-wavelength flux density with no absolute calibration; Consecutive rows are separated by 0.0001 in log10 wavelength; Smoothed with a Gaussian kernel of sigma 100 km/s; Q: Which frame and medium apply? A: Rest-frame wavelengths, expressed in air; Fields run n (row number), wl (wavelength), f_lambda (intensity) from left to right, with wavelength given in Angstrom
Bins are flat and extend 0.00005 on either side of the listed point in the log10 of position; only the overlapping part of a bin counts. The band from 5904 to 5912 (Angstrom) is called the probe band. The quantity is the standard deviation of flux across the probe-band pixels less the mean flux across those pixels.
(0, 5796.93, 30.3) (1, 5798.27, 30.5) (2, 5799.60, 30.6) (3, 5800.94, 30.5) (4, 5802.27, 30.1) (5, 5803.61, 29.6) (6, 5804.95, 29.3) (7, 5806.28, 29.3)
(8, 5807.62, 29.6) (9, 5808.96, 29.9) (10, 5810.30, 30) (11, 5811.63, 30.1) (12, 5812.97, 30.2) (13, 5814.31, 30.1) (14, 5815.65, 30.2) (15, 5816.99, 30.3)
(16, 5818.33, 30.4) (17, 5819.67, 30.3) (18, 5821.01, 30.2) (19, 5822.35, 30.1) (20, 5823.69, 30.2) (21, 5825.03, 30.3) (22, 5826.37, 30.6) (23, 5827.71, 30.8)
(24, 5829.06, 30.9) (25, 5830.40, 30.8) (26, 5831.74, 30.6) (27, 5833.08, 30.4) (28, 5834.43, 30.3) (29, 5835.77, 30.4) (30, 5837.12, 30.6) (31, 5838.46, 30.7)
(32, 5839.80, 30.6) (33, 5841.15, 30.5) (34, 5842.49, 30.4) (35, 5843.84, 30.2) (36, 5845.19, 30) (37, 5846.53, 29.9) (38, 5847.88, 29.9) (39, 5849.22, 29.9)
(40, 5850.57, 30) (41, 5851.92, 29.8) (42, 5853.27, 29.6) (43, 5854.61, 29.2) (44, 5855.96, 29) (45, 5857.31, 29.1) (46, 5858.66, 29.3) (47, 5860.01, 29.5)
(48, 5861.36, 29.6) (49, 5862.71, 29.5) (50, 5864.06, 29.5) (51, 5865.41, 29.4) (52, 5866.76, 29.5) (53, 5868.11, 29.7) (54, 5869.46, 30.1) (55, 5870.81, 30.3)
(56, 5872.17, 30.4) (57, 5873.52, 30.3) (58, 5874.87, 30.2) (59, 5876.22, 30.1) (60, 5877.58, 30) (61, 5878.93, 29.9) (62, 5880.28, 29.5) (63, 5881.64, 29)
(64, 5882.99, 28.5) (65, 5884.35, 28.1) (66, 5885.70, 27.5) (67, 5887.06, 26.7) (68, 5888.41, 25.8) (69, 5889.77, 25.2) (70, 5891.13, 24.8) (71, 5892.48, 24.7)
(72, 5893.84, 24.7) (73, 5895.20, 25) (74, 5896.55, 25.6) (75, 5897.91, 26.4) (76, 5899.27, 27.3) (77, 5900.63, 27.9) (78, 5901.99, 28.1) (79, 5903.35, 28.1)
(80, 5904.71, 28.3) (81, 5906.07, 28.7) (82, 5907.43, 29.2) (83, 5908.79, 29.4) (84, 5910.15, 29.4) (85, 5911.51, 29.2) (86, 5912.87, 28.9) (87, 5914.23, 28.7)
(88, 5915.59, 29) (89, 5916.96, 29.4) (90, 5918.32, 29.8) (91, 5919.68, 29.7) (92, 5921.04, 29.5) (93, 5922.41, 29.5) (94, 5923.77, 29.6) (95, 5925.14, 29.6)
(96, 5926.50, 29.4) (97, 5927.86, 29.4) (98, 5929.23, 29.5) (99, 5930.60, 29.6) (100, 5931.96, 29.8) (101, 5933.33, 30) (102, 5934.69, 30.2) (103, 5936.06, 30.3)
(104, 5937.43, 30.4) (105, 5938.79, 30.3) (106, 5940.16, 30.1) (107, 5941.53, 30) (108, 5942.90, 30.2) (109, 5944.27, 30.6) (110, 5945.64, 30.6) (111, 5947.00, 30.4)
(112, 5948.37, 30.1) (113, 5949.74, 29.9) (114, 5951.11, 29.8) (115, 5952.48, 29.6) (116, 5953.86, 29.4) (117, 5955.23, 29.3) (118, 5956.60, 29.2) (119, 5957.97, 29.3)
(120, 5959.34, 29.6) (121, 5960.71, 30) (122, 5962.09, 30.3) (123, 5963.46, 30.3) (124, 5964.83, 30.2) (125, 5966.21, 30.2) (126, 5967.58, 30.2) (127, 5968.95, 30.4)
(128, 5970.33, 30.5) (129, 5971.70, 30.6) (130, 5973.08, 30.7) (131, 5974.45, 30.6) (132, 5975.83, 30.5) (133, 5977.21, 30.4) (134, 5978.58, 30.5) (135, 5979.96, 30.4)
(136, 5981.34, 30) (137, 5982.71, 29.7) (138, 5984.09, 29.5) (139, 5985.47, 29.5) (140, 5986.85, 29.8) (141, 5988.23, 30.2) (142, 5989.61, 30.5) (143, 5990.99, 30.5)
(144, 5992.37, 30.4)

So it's -28.6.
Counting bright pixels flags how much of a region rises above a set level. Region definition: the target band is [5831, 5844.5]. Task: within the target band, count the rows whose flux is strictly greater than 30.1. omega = 10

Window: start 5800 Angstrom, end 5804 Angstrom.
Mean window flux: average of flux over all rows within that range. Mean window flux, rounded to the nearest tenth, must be 30.1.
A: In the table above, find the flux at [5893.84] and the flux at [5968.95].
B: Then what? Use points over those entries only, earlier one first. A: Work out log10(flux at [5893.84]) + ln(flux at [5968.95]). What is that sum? 4.81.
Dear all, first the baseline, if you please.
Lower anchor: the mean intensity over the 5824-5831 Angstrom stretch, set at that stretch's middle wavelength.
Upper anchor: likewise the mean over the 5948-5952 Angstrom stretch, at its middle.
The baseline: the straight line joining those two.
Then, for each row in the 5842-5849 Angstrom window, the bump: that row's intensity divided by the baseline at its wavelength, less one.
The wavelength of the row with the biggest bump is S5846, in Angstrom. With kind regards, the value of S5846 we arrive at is 5842.49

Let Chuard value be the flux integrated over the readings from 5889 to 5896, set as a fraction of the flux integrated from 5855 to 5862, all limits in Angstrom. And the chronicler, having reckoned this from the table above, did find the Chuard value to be 0.85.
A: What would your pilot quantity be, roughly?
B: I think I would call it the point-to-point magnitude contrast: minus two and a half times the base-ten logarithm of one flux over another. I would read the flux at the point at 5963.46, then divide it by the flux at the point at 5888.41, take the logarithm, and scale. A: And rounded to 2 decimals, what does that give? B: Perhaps -0.17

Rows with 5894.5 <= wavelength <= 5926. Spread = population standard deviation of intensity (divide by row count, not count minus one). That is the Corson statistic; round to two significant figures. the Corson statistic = 1.3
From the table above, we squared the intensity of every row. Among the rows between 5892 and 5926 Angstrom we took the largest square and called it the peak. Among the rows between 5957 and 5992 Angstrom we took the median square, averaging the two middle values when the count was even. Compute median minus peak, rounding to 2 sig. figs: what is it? 30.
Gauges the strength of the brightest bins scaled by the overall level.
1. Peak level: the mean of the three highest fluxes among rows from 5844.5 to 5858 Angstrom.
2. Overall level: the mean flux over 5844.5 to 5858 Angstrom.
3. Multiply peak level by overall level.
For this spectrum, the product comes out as 888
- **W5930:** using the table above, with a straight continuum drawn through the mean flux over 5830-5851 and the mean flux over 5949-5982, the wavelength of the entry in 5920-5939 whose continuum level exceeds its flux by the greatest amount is 5926.50 Angstrom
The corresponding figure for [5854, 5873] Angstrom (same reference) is 5855.96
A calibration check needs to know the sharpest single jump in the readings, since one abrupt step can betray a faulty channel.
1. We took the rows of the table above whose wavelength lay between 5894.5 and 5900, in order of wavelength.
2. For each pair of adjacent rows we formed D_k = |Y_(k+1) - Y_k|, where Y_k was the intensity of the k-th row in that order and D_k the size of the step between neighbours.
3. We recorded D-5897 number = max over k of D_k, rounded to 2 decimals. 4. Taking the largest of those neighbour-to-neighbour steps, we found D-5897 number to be 0.90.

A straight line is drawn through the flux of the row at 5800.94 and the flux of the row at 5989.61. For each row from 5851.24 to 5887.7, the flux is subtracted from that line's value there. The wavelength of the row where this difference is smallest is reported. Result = 5872.17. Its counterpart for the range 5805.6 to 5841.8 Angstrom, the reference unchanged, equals 5829.06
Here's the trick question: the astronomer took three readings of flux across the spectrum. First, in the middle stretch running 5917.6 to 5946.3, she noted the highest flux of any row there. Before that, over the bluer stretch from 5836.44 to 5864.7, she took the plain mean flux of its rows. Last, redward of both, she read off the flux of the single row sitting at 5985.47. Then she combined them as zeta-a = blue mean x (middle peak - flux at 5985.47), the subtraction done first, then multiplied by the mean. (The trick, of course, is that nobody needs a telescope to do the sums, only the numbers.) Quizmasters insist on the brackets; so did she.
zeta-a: 33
